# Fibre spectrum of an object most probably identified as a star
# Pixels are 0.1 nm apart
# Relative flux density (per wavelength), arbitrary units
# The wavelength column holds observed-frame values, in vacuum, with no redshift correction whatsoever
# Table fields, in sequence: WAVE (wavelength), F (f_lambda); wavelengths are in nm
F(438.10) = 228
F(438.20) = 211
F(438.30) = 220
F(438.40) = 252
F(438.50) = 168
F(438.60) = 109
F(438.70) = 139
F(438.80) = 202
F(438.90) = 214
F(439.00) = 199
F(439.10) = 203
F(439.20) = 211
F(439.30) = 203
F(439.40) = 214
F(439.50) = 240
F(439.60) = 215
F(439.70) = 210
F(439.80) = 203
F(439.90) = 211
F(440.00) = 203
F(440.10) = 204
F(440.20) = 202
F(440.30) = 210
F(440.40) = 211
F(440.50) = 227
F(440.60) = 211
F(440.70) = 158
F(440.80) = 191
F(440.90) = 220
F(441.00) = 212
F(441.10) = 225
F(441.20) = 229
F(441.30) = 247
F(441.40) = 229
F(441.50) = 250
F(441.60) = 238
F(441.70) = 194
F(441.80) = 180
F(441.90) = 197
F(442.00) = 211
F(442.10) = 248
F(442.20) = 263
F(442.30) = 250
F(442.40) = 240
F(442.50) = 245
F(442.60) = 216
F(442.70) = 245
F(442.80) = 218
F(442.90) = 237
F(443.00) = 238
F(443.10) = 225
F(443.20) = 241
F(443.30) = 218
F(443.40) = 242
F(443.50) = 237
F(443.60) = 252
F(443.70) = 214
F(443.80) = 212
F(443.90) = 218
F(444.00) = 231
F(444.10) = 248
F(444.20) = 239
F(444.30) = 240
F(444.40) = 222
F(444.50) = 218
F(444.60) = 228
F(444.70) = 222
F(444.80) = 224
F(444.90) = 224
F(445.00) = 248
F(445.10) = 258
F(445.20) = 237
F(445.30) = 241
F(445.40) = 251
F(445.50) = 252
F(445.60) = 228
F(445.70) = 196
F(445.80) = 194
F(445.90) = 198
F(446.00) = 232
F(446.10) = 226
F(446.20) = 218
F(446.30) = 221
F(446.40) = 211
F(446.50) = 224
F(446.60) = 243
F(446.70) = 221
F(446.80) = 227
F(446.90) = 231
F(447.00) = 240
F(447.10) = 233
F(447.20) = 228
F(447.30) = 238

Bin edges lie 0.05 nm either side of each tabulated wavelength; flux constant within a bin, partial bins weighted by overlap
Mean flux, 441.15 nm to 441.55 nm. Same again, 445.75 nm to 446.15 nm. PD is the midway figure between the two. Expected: 226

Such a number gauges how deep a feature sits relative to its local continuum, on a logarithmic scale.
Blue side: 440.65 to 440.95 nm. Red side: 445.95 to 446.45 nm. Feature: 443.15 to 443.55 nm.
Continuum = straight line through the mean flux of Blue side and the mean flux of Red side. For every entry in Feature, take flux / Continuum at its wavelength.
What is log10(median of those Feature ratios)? 0.067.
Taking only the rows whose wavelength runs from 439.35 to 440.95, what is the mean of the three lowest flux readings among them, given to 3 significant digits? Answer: 184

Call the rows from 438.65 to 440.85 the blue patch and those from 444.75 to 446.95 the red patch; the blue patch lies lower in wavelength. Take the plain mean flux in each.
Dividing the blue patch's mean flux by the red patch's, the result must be 0.90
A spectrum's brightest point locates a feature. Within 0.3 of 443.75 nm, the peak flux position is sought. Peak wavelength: 443.60 nm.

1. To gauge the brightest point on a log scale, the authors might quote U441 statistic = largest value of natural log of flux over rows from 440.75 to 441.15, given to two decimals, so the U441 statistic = 5.42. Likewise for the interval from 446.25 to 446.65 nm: 5.49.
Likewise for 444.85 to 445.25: 5.55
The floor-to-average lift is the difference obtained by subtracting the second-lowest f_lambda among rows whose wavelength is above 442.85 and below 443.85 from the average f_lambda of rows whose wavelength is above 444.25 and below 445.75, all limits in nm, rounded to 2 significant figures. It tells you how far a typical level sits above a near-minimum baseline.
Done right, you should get 19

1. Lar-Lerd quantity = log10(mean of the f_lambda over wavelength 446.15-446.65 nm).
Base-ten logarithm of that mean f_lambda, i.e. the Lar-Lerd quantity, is 2.35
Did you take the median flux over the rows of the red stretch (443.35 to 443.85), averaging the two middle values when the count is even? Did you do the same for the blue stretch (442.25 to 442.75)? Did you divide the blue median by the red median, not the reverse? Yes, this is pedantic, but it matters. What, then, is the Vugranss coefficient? 1.03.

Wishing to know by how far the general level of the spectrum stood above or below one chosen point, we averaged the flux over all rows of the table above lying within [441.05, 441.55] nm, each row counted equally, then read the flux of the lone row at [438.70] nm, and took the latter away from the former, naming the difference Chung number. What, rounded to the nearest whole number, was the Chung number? 97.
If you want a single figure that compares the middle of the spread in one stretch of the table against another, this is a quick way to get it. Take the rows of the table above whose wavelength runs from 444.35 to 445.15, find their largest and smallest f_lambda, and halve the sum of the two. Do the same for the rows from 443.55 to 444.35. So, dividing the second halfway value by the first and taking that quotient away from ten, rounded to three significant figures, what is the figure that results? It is 9.03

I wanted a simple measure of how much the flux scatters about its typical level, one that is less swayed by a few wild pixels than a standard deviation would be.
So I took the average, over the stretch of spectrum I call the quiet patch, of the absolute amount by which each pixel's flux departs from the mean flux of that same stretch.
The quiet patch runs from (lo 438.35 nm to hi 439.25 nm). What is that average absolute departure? 33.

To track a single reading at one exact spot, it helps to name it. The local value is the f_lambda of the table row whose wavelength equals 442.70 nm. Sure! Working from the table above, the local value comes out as 245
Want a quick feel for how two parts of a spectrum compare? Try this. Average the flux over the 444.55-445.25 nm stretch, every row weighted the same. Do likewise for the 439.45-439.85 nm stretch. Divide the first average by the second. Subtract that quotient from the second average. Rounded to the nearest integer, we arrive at 216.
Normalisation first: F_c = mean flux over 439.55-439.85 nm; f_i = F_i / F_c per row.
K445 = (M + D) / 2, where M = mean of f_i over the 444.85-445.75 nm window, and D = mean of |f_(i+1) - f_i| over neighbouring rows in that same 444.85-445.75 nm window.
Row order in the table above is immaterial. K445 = 0.604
